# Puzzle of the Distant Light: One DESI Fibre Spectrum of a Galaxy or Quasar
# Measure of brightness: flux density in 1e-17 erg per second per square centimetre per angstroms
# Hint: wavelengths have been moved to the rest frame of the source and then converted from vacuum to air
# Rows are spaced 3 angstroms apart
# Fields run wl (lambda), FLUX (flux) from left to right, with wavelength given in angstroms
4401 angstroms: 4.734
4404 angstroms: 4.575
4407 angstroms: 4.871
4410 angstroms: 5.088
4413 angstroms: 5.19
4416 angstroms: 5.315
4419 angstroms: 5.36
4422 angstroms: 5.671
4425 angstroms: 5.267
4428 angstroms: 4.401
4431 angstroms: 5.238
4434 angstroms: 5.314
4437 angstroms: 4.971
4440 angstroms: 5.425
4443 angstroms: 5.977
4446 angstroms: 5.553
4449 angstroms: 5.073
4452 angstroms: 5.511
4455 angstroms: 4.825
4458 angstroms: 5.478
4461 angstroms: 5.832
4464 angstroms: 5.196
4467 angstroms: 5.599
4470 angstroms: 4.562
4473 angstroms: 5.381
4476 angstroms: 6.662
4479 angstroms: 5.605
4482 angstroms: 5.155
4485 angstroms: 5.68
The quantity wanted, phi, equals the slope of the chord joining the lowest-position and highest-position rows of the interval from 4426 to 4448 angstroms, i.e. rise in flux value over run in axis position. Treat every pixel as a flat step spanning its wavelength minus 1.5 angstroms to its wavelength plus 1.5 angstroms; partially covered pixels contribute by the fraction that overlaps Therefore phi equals 0.064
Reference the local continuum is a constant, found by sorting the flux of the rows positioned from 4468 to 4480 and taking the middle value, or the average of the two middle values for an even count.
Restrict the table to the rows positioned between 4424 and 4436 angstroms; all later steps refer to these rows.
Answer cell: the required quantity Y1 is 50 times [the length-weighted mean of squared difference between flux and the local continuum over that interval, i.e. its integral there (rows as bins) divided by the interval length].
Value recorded 17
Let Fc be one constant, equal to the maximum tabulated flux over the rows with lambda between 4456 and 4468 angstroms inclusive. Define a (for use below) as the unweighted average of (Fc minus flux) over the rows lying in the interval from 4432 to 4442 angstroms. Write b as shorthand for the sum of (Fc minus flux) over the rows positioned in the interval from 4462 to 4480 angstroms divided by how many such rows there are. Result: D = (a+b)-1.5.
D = -0.57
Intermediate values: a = 0.60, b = 0.33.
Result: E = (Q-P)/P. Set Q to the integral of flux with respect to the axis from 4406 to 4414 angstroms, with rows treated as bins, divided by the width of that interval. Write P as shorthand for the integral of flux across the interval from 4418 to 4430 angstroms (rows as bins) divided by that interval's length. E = -0.023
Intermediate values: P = 5.17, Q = 5.1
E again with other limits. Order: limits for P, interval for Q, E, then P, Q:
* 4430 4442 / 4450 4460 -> 0.004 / 5.27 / 5.3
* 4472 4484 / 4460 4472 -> -0.076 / 5.71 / 5.3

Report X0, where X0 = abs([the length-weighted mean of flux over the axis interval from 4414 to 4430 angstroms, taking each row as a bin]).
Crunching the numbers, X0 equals 5.20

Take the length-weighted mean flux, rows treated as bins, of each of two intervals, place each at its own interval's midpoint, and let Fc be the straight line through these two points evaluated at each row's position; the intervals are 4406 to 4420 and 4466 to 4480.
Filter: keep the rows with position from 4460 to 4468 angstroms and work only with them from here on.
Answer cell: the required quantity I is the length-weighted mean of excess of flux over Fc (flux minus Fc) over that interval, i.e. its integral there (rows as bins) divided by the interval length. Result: 0.02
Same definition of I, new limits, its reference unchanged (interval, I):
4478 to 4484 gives -0.22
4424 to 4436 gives -0.24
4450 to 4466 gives -0.09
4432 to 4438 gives -0.15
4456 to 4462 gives 0.10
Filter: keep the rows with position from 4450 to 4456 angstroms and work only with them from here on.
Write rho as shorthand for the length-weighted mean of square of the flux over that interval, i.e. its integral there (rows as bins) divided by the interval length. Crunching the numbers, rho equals 27.0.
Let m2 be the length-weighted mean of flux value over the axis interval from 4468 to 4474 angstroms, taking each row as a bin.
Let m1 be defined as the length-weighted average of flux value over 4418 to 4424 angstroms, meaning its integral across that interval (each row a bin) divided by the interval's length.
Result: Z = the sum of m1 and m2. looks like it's 10.5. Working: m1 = 5.51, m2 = 4.99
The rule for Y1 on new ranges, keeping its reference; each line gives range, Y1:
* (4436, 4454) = 6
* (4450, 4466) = 6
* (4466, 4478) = 28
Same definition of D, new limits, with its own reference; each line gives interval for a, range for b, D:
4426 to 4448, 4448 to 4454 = -0.40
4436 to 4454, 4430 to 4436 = -0.53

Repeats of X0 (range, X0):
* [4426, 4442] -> 5.10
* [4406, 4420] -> 5.17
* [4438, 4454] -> 5.47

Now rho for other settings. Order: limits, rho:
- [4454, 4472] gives 27.9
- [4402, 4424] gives 26.6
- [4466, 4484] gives 30.6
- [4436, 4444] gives 29.9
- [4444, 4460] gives 28.5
